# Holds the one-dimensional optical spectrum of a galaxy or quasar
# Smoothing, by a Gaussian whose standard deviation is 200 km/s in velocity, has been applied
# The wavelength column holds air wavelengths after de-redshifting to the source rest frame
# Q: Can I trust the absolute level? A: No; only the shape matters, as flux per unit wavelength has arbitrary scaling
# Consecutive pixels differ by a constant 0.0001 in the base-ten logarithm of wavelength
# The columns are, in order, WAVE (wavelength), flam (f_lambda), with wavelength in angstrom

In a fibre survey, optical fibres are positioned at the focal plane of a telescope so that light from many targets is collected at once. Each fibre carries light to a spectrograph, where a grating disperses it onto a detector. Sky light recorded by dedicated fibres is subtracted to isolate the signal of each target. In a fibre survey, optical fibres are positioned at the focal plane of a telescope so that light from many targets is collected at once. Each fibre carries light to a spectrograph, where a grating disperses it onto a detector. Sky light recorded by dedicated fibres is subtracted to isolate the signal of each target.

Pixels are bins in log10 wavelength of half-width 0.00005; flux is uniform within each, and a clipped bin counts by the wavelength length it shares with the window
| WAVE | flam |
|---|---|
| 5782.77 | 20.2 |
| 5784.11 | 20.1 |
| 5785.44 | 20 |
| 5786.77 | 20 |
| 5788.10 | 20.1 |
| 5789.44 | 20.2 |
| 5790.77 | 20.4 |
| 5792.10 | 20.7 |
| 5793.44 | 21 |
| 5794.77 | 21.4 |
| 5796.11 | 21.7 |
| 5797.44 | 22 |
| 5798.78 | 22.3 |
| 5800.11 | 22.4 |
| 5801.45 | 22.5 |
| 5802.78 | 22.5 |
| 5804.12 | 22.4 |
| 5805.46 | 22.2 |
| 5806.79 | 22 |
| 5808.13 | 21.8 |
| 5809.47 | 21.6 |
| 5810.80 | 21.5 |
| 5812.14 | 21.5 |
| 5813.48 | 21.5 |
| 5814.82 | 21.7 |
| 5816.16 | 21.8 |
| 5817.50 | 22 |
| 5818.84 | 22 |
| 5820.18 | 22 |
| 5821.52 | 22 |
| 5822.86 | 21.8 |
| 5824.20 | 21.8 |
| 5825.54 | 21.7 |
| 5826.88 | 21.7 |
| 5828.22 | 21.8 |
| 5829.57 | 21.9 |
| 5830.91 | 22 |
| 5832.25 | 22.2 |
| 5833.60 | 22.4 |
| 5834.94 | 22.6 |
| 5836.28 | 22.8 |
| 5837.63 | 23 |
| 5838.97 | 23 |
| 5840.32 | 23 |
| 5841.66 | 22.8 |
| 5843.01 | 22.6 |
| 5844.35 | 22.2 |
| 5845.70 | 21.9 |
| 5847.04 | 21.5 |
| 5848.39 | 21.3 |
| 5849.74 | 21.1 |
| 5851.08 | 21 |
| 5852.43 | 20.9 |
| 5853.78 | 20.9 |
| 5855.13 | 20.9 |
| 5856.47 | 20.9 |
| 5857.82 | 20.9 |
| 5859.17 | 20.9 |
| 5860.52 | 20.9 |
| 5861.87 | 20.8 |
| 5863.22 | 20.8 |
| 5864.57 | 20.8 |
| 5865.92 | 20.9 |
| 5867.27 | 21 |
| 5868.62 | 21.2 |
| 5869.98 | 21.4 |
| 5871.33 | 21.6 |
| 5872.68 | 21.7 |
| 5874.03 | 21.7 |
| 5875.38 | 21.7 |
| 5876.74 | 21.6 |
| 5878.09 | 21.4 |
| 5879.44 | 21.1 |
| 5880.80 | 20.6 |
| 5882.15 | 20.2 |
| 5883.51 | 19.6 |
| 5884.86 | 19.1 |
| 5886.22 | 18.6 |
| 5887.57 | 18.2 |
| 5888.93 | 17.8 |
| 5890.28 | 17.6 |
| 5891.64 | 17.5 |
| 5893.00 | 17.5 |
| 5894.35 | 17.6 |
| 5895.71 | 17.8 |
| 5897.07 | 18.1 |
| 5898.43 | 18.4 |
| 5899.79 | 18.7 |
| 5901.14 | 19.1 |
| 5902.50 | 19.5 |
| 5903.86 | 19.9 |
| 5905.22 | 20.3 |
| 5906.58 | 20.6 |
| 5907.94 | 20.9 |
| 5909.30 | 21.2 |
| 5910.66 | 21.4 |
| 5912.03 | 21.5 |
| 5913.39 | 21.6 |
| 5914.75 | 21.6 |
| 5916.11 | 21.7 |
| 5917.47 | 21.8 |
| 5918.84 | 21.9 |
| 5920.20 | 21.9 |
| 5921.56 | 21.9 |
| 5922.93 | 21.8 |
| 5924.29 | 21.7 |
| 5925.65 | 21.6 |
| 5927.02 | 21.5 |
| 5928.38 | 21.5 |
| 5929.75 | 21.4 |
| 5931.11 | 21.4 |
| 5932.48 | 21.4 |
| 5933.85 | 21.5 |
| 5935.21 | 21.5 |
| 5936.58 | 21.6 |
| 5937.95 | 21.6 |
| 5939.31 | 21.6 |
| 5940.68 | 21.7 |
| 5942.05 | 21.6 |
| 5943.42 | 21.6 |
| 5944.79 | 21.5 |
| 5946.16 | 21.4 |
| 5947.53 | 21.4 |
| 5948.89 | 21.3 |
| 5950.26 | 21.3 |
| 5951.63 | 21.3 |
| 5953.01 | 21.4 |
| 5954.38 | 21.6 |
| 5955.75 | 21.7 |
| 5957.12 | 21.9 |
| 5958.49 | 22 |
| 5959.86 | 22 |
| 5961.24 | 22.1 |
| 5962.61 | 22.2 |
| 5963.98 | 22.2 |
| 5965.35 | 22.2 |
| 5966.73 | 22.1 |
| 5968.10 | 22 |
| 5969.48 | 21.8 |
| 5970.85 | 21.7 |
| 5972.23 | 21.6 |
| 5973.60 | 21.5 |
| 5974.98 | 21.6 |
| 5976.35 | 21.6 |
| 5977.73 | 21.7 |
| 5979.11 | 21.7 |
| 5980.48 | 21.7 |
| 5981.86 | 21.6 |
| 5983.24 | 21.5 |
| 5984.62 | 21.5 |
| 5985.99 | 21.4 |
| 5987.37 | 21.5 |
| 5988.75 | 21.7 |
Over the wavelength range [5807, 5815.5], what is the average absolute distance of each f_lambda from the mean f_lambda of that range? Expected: 0.10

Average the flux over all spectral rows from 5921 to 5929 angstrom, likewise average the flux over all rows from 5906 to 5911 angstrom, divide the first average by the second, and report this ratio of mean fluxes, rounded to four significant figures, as 1.031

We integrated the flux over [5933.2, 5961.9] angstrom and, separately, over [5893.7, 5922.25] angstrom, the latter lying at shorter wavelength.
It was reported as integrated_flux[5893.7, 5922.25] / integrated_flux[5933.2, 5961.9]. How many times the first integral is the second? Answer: 0.94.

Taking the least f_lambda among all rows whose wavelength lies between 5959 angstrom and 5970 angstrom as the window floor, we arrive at 21.8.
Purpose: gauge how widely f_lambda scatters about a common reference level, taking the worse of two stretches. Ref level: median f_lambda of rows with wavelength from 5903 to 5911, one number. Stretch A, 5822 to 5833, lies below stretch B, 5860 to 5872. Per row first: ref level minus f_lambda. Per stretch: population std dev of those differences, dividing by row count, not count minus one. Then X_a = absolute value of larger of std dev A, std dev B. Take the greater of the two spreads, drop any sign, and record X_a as 0.28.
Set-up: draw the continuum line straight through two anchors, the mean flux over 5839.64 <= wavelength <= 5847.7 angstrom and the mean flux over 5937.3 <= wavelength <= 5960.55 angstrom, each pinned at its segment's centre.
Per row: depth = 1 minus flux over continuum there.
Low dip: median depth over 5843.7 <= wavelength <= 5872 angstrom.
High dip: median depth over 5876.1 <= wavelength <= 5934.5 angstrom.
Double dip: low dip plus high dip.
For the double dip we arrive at 0.102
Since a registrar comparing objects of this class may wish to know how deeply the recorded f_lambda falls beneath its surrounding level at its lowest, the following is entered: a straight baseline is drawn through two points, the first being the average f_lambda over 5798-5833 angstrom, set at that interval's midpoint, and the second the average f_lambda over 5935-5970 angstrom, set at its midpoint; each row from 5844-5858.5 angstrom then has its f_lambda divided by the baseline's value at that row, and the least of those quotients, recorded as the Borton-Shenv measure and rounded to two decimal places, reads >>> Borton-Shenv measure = 0.96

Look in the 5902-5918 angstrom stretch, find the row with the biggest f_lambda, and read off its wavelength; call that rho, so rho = 5917.47 angstrom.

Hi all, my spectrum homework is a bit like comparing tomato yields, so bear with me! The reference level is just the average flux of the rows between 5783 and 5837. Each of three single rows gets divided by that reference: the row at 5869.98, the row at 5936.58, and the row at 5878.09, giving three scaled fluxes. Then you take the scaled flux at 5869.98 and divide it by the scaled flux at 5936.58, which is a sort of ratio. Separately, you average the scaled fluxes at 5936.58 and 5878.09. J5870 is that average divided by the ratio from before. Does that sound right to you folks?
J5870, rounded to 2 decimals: 1.00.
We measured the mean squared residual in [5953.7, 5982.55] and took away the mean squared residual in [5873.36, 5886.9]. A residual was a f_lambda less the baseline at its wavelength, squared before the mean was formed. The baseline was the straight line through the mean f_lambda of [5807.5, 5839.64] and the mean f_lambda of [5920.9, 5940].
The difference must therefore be -2.4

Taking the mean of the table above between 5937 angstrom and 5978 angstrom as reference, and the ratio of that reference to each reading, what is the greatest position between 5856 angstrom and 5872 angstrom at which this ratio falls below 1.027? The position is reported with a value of 5871.33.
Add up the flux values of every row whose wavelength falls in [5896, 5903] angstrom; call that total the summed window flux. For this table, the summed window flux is 94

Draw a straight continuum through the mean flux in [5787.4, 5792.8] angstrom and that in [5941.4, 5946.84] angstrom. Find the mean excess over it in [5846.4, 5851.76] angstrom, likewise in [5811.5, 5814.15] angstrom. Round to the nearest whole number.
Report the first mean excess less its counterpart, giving -1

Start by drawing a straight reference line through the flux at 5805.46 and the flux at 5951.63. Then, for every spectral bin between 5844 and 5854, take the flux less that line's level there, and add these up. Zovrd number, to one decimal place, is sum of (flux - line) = -4.7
